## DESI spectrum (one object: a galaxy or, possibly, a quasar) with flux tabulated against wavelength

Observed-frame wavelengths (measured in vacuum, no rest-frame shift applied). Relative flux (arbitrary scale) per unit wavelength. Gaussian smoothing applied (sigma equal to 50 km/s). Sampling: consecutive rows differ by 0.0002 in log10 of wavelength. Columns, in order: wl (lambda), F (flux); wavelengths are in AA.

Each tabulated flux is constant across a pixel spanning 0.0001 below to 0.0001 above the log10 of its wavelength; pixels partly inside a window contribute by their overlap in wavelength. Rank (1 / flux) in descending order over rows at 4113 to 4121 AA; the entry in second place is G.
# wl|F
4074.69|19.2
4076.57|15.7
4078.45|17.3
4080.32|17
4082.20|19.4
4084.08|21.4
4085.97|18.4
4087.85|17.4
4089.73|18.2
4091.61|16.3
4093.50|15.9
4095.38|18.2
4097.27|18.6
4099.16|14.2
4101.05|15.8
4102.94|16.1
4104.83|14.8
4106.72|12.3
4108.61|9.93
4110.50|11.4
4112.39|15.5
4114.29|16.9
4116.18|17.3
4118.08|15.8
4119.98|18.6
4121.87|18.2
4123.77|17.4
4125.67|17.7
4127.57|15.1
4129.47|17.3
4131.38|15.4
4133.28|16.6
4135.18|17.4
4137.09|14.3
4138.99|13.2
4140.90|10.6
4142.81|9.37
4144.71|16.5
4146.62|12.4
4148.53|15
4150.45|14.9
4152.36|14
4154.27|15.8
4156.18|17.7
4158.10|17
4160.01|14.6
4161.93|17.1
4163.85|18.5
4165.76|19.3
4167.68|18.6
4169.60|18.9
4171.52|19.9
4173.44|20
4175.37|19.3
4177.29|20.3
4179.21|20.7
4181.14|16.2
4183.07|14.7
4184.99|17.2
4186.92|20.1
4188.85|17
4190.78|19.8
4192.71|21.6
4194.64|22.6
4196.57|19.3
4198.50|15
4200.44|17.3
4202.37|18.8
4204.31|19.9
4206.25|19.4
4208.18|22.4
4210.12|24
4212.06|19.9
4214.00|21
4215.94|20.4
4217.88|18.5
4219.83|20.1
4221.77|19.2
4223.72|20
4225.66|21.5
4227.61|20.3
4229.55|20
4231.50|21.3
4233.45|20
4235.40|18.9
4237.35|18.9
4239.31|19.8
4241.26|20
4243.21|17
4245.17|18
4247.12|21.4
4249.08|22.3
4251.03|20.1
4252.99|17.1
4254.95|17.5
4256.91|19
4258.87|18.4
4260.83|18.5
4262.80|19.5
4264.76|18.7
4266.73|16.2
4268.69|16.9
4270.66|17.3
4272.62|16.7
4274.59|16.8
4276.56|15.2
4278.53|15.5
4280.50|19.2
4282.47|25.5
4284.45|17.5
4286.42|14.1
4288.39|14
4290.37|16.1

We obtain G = 0.0592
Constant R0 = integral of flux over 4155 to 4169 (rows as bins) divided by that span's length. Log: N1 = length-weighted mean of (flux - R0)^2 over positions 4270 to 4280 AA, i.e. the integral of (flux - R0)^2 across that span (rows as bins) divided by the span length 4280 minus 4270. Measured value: 2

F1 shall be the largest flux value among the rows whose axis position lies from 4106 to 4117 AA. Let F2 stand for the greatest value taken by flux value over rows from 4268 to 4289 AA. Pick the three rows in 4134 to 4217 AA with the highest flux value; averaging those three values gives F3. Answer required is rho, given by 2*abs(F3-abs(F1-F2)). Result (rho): 30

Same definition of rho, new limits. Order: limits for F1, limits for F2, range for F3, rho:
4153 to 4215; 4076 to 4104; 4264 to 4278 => 30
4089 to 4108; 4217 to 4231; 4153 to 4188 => 35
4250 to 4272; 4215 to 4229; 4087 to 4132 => 34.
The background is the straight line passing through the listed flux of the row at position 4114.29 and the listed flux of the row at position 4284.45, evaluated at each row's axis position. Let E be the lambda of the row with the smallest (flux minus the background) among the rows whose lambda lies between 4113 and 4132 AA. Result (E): 4127.57 AA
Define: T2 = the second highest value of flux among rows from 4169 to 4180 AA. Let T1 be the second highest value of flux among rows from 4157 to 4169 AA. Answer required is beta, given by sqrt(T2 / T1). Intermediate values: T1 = 18.6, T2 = 20.3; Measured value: 1.04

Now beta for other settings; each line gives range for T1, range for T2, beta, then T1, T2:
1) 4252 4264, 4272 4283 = 1.01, 19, 19.2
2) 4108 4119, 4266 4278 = 1.00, 16.9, 16.9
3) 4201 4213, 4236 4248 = 0.94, 22.4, 20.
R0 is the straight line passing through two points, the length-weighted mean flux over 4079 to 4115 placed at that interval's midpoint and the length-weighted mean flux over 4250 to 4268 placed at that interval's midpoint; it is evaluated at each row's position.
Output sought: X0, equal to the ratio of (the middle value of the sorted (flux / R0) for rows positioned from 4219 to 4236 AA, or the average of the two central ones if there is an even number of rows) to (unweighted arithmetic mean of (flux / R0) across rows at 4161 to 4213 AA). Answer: 1.01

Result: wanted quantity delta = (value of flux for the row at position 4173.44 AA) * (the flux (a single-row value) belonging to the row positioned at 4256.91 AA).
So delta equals 380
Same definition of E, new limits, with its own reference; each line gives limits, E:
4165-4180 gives 4167.68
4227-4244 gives 4243.21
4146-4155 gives 4146.62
